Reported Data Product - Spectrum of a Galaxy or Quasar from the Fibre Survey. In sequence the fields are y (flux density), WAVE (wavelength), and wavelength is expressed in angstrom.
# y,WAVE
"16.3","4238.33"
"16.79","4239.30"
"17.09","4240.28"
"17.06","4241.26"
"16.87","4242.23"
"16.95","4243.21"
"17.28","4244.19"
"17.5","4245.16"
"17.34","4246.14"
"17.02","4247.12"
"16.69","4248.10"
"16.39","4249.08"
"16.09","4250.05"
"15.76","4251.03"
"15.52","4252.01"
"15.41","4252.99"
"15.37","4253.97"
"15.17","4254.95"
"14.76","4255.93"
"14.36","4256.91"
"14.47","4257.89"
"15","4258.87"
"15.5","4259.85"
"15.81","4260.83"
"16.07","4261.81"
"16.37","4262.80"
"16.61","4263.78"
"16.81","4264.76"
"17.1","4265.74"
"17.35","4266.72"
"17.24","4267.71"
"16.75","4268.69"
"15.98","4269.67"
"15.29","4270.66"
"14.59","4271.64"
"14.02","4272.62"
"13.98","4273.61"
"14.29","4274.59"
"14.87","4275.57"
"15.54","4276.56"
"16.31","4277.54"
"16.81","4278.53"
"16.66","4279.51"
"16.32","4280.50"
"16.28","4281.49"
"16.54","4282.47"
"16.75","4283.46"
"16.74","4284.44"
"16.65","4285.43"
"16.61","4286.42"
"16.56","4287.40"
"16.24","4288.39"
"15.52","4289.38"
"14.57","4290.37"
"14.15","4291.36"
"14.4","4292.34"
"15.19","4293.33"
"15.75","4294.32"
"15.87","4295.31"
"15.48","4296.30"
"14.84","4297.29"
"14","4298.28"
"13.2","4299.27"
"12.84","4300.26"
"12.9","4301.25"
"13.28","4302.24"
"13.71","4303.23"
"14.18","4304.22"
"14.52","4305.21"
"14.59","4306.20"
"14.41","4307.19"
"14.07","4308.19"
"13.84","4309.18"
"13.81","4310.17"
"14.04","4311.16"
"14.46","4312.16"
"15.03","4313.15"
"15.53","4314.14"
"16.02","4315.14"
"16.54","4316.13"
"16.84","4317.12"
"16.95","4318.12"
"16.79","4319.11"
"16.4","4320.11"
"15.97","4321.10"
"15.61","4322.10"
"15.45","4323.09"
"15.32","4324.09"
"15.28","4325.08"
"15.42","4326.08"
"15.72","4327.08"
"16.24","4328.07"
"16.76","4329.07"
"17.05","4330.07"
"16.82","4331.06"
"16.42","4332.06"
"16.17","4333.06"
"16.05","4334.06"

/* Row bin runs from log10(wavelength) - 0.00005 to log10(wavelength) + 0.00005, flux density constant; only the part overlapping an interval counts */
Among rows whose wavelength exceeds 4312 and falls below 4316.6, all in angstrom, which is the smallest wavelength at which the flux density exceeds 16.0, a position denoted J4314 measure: 4315.14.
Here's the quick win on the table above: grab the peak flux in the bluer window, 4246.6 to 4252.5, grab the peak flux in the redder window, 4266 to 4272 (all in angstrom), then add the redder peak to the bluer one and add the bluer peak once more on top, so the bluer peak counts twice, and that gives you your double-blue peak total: 51.4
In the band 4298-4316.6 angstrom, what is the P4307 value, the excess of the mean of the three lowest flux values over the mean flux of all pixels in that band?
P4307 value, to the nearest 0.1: -1.3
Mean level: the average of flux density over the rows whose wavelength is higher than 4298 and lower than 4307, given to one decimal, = 13.7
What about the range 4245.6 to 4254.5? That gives 16.2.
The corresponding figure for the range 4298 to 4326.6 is 14.9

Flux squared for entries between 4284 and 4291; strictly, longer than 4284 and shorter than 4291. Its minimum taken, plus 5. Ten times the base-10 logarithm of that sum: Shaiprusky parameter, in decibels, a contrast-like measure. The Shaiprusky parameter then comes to 23.4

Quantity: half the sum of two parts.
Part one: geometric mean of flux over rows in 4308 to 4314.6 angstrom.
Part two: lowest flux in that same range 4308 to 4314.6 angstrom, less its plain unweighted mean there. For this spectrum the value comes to 6.9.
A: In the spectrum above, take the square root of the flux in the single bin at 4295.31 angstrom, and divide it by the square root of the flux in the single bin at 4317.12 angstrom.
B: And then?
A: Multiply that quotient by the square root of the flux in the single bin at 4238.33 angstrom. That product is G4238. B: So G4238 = 3.9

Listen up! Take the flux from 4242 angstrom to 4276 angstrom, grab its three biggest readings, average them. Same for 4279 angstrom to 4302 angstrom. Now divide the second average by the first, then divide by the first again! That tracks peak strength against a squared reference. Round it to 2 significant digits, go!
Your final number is 0.055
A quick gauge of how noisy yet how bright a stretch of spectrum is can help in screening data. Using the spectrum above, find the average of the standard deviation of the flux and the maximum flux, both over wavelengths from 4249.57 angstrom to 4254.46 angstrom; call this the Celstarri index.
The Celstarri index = 8.2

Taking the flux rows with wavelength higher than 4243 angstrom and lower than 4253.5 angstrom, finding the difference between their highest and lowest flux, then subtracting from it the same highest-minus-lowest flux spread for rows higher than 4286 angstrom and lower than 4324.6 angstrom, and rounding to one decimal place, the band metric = -2.0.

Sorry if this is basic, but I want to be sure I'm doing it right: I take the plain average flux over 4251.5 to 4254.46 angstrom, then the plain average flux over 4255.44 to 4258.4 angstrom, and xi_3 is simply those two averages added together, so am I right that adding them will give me 30.0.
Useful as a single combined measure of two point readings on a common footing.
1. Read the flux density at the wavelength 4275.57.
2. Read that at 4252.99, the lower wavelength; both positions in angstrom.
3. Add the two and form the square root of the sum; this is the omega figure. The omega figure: 5.50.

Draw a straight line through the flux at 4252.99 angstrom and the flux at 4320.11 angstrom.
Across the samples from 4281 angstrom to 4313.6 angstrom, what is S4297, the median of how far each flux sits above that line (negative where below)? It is -1.6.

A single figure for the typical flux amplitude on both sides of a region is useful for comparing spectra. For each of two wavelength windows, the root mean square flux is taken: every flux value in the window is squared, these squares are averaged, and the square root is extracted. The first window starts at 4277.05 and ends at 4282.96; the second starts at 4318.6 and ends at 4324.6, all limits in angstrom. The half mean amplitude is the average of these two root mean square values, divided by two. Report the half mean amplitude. 8.1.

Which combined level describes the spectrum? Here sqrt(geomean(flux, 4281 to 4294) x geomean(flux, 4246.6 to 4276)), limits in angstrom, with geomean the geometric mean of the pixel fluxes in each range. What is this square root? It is 15.7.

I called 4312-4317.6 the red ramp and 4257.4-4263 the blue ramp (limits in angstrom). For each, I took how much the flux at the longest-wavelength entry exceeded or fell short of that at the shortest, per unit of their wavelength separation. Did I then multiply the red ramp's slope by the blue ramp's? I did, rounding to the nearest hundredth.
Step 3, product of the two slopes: 0.19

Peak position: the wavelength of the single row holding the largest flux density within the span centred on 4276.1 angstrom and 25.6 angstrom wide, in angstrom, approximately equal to 4266.72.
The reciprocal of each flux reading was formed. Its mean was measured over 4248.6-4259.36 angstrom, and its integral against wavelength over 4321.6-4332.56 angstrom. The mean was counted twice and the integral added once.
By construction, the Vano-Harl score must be 0.817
